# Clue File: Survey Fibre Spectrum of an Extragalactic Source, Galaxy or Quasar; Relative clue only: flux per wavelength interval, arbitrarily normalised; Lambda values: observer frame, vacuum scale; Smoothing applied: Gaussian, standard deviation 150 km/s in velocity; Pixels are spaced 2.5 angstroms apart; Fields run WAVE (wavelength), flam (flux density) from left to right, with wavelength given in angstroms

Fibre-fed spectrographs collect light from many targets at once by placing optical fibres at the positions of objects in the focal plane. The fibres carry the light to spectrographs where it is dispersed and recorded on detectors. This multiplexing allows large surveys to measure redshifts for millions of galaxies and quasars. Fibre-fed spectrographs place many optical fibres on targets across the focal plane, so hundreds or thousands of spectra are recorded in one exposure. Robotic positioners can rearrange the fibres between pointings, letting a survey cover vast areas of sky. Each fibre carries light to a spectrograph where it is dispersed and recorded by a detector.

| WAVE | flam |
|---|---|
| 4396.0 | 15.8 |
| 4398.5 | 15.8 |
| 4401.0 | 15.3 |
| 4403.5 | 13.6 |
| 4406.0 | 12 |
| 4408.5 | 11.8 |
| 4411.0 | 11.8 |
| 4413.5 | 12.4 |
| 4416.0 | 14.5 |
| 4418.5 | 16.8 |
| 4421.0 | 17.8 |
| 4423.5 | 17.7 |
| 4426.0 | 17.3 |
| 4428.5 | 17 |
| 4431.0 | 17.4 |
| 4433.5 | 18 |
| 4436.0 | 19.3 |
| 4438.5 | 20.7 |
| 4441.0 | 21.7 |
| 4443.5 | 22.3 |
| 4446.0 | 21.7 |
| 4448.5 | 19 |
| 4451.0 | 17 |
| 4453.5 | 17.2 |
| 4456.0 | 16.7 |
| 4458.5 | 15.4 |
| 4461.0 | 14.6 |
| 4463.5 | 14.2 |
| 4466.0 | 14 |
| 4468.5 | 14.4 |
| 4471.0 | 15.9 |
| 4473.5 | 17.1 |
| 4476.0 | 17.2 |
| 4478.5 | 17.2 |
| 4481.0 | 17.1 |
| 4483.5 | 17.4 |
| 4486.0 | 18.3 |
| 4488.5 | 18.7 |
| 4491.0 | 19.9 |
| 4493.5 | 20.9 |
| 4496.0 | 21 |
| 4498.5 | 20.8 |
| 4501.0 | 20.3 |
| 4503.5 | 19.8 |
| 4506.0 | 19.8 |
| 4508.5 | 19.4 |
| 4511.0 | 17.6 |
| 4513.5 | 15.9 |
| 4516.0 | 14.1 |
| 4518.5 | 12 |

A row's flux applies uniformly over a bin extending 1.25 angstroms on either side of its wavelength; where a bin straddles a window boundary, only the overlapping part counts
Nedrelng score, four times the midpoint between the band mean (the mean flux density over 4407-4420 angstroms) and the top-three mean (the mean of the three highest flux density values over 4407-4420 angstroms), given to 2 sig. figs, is 56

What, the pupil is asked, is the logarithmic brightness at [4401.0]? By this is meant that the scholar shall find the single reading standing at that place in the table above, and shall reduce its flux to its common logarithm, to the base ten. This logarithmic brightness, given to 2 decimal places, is 1.18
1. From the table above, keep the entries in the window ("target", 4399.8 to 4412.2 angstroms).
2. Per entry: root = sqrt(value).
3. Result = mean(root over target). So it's 3.6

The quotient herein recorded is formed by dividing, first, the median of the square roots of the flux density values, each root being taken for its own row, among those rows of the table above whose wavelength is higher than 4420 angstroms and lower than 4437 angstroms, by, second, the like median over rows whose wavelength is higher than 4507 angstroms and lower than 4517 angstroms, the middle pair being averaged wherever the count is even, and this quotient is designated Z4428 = 1.03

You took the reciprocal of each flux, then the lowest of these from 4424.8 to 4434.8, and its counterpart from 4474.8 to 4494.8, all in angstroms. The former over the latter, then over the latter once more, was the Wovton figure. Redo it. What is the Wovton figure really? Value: 24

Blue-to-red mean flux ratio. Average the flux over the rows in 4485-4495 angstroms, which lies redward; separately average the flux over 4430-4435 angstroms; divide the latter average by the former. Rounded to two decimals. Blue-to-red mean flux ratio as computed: 0.91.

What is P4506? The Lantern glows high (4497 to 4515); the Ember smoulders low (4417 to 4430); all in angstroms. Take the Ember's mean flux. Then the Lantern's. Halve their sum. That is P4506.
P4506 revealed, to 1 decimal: 18.2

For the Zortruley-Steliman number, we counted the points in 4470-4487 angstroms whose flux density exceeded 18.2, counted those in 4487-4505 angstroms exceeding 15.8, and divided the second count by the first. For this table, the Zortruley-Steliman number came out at 7.0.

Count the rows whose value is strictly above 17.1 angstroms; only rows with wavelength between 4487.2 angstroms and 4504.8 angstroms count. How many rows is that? 7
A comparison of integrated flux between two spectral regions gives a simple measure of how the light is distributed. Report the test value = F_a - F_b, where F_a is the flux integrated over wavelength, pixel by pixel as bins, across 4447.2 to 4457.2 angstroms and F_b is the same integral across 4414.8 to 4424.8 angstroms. 8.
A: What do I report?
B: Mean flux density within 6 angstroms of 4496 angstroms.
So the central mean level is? 21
